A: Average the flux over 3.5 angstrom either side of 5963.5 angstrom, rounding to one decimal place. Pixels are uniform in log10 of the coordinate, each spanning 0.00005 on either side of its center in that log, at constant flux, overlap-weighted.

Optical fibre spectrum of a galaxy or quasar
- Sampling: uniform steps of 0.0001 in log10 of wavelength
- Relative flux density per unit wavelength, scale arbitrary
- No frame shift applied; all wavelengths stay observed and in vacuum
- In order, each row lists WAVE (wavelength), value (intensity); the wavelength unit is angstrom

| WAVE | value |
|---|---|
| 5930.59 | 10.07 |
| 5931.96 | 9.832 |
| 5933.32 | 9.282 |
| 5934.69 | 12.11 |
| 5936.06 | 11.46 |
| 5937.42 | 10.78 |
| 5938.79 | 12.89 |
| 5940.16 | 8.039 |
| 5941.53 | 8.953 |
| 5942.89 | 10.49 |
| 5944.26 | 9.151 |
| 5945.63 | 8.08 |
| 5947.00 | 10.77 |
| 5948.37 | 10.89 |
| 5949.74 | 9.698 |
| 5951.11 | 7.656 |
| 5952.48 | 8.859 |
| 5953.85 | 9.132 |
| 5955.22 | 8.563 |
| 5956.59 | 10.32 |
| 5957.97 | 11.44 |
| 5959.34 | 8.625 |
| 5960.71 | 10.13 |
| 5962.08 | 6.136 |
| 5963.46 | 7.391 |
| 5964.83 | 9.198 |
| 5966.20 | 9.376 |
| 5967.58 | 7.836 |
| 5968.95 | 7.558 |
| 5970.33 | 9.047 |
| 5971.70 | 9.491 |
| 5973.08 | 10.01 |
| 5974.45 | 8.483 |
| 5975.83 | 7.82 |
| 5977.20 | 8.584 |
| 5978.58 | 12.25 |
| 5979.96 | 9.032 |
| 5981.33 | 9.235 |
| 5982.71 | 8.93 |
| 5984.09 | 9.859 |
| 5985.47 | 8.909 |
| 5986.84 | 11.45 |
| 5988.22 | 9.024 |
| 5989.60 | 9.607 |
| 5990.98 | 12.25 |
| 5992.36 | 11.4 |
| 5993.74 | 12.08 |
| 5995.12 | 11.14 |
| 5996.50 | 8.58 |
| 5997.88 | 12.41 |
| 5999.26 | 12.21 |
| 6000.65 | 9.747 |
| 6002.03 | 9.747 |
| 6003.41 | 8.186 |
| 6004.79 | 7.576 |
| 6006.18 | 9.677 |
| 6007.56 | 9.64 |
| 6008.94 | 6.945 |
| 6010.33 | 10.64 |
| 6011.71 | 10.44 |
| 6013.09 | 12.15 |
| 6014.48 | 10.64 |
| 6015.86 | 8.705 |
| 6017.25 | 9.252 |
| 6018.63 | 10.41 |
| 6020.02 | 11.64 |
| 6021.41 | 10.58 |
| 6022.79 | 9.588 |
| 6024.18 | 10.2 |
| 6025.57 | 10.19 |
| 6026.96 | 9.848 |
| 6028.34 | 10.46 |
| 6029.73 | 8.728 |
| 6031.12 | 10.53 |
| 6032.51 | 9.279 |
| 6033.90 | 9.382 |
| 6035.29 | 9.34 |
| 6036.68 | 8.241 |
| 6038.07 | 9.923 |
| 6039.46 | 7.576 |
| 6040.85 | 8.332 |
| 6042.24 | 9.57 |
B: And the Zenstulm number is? 8.4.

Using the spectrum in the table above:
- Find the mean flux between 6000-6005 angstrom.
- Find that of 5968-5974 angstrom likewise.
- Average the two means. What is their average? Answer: 8.9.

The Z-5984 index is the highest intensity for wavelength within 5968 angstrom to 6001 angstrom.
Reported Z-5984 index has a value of 12.41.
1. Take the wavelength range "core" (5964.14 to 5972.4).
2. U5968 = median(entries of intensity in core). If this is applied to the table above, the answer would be 9.1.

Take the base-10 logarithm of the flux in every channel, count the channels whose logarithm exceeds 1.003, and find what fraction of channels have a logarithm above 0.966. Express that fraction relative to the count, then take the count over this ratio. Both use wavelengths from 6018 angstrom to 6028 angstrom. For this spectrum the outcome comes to 25.0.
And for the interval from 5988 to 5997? 22.4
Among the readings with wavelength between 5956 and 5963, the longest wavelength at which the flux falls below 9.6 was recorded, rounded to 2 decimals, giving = 5962.08 angstrom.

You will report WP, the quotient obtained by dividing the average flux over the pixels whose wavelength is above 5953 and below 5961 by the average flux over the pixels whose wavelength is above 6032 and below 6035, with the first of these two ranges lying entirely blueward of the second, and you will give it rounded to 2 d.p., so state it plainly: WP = 1.04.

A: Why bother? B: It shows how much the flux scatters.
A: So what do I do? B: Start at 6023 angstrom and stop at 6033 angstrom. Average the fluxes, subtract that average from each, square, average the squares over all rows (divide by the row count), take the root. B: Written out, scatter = 0.61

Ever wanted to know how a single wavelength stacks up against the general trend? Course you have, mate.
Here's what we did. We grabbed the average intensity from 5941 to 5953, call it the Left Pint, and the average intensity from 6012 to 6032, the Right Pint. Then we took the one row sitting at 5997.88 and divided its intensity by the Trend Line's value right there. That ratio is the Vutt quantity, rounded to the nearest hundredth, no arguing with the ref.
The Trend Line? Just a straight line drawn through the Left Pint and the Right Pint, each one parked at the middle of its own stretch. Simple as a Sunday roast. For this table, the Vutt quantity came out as 1.25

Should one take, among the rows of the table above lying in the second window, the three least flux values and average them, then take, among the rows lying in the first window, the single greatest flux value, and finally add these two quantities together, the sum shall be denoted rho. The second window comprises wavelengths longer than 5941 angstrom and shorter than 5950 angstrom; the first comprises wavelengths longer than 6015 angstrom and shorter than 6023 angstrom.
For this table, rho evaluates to 20.4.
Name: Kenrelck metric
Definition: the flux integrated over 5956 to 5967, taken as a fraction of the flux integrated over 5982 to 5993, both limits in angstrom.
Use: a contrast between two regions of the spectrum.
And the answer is 0.89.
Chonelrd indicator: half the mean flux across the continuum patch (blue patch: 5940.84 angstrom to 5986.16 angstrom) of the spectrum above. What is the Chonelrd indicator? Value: 4.6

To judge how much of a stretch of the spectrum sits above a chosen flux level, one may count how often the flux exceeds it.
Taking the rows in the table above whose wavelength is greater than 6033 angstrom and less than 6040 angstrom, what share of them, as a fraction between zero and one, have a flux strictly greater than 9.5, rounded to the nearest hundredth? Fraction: 0.20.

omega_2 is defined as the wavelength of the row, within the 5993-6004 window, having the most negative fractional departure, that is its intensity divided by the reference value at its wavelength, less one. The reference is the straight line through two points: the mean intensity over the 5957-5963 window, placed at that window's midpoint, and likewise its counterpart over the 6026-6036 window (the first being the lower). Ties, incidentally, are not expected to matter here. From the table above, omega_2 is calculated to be 6003.41 angstrom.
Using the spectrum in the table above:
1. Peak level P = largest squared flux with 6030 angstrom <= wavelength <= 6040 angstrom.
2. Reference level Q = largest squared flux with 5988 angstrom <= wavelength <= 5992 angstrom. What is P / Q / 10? 0.074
